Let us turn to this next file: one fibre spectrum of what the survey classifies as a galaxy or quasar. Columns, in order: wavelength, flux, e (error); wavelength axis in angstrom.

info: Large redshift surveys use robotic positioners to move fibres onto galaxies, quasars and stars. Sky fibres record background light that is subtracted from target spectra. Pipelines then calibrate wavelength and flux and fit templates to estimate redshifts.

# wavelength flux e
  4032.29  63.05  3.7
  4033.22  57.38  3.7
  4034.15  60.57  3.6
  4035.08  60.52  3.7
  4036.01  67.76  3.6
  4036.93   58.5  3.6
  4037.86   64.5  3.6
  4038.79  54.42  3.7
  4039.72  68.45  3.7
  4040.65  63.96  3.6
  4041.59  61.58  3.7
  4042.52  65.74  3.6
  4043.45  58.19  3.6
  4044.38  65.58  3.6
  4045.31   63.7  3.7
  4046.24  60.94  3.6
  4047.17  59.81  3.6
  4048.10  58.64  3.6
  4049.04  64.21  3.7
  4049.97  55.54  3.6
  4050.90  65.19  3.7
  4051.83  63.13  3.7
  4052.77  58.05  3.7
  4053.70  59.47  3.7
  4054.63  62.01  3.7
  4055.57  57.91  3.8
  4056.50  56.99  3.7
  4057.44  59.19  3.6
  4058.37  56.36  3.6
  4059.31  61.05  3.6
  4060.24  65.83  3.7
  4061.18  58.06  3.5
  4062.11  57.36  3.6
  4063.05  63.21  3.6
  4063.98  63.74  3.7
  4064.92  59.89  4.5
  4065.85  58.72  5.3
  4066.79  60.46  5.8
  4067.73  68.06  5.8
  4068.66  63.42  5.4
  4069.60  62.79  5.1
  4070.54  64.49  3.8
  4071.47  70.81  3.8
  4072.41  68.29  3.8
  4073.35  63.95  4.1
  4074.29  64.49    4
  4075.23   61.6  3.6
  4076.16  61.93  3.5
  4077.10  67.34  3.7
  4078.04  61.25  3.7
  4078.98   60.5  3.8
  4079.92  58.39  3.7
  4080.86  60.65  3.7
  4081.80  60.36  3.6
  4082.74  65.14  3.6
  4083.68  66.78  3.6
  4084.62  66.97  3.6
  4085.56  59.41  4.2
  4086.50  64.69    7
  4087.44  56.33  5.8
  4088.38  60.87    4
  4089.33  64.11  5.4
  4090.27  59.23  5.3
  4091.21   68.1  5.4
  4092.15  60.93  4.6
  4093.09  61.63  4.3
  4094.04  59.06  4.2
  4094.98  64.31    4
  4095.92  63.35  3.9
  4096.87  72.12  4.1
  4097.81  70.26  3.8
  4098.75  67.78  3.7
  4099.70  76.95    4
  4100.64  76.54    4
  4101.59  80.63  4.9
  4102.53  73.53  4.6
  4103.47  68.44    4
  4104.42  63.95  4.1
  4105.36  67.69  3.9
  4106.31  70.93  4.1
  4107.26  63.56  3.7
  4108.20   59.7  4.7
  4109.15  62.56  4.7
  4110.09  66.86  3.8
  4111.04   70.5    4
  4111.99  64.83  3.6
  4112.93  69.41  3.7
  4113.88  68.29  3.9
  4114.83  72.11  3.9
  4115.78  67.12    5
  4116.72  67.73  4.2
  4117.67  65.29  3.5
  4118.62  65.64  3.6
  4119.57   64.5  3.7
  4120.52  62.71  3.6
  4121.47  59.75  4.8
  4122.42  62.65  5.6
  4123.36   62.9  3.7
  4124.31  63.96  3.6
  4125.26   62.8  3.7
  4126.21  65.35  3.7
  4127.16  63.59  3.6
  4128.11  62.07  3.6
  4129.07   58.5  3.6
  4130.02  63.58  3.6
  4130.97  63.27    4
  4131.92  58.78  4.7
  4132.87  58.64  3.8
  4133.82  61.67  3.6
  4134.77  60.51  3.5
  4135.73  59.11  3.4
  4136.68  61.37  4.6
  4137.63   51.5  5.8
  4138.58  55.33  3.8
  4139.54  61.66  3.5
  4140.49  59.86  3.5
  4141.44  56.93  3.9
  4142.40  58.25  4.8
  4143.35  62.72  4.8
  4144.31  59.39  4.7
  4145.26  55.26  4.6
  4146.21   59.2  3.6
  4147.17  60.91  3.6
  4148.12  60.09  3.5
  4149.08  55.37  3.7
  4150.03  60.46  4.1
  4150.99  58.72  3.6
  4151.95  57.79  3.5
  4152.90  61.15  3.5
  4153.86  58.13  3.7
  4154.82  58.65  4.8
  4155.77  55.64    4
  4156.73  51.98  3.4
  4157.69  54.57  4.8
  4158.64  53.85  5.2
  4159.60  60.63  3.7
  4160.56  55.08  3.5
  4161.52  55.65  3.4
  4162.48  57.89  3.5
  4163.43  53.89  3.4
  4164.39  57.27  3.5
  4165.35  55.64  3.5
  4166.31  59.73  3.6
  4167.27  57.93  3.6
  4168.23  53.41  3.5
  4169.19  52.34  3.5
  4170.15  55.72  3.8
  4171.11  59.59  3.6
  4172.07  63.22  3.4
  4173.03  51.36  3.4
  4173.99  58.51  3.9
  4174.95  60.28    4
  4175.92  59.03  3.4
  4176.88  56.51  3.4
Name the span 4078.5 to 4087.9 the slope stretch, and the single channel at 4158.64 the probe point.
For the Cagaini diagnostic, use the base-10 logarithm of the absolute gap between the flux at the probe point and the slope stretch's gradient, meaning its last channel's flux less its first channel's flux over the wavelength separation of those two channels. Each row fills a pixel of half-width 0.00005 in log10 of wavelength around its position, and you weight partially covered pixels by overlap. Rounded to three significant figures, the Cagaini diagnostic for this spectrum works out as 1.74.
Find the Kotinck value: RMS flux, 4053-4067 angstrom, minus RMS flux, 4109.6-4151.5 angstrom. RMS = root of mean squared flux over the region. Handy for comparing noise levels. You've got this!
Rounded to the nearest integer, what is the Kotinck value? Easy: -2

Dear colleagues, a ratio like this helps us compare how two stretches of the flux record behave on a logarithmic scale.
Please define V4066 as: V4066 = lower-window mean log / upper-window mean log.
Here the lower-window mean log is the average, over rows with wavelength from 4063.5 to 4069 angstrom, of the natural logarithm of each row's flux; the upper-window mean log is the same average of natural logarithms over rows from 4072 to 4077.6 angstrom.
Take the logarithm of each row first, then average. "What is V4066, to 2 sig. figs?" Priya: 0.99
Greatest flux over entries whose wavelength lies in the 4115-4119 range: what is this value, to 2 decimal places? 67.73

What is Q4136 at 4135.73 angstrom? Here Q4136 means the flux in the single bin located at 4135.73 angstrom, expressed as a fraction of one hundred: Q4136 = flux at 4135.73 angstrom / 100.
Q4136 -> 0.59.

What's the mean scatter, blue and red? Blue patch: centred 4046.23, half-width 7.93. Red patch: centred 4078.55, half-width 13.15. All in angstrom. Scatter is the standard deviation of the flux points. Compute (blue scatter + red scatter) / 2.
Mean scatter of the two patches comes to 3.7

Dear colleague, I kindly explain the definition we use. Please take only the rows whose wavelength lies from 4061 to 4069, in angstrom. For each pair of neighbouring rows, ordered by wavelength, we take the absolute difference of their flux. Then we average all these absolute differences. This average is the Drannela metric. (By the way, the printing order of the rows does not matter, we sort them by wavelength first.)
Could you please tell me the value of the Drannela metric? 3.26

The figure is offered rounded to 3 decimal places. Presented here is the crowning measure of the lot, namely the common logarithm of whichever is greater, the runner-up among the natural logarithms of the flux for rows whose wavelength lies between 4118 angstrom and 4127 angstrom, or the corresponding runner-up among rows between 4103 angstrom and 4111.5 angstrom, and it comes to 0.629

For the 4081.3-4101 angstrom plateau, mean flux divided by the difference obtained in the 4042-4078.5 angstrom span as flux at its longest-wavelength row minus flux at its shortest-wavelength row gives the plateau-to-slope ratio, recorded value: -14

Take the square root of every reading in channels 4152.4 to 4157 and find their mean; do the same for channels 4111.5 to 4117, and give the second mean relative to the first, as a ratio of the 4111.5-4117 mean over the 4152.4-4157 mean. 1.09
